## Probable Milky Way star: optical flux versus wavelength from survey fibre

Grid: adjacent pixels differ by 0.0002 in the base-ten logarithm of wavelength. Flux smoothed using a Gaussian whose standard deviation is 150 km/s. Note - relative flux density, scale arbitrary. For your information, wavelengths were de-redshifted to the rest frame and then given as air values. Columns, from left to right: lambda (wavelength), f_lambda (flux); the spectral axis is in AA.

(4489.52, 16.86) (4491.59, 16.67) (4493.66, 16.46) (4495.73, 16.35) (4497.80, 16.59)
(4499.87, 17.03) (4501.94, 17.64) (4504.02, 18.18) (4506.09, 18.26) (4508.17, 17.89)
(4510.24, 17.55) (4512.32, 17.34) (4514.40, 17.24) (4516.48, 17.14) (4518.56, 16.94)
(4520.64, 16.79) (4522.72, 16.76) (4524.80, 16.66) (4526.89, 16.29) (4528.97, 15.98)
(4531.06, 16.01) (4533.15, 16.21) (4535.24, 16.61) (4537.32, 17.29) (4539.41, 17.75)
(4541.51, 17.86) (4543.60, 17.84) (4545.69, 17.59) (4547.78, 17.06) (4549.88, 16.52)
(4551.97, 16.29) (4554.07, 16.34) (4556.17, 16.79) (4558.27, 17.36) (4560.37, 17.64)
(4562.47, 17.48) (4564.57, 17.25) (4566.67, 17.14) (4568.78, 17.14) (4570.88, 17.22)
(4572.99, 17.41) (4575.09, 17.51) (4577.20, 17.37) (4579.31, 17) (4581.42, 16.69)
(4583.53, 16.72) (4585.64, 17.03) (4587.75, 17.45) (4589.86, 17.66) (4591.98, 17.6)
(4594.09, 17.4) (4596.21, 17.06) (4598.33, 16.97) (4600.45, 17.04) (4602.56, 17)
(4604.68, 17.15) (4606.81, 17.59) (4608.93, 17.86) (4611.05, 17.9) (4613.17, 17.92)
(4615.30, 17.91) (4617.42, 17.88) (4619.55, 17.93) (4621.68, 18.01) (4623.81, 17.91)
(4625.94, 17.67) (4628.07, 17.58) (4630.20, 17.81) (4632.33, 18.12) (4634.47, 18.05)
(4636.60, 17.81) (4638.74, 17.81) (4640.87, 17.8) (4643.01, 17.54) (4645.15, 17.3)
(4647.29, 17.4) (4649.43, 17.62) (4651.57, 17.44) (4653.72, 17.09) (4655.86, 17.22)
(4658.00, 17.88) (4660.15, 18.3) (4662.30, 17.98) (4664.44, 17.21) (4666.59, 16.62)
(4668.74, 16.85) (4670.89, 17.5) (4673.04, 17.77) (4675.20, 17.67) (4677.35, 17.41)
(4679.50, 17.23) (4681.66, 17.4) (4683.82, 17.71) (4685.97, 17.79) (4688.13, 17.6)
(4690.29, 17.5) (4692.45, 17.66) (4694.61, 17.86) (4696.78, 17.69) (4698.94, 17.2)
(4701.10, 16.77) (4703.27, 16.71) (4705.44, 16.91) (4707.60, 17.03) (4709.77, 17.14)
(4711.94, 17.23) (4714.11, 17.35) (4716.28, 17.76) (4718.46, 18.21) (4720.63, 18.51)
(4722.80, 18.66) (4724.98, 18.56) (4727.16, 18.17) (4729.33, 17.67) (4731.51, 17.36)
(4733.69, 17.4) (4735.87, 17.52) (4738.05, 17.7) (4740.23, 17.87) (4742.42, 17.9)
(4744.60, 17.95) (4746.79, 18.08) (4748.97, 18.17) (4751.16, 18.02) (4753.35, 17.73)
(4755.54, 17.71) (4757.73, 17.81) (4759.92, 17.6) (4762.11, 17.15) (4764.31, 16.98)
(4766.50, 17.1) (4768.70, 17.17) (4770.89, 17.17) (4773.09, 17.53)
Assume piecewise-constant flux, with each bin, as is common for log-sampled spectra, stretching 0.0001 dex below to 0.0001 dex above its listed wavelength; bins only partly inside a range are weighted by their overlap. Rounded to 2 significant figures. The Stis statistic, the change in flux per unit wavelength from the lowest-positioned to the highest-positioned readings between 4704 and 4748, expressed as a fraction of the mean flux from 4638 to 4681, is 0.0016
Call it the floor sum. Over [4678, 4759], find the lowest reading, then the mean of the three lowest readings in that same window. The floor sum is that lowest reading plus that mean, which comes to 33.5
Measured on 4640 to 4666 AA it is 34.3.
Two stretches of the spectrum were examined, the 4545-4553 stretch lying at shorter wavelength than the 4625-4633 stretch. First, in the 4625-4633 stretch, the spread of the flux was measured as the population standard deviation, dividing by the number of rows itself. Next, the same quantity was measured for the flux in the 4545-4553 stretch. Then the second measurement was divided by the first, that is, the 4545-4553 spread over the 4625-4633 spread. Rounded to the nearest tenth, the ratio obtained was 2.5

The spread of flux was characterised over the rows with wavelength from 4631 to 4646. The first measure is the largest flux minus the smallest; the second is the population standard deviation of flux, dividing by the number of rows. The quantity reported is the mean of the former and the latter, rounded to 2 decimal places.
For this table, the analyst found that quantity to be 0.54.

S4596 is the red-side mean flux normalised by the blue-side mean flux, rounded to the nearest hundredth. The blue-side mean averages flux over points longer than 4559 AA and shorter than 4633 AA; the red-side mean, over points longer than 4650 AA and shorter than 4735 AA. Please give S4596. 1.00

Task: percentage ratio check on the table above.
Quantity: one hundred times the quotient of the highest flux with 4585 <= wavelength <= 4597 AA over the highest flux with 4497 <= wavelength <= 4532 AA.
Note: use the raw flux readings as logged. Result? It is 97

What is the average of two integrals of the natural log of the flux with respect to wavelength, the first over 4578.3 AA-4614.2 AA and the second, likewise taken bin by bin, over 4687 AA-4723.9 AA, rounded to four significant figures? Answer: 104.0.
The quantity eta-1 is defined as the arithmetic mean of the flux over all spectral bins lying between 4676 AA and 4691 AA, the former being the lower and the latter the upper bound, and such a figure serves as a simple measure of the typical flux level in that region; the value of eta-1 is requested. 17.5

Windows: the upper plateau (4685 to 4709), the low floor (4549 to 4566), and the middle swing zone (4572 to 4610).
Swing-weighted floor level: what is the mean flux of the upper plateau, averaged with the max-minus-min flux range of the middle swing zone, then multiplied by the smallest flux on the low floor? 151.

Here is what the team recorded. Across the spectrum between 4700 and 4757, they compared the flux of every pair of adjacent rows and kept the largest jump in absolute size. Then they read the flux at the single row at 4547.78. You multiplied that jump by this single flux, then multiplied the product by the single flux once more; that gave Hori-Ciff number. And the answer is 146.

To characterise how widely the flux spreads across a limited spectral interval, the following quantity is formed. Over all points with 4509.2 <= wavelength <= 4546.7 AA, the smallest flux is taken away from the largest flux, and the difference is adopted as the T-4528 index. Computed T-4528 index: 1.88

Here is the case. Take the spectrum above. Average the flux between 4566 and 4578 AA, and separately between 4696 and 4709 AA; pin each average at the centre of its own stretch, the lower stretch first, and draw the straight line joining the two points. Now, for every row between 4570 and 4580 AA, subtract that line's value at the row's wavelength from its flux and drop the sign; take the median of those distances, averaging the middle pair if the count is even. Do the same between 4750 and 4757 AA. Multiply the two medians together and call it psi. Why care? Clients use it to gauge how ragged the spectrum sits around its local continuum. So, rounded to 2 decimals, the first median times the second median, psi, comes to 0.09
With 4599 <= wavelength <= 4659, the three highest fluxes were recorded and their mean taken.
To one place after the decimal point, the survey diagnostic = 18.1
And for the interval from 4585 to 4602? 17.6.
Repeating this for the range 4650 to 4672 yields 18.1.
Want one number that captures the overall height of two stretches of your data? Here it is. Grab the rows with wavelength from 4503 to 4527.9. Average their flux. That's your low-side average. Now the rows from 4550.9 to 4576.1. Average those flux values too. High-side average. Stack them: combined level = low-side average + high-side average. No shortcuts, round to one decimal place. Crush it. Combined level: 34.4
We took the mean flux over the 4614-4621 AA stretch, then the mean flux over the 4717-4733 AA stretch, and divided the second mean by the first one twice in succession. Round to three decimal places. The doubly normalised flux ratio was 0.057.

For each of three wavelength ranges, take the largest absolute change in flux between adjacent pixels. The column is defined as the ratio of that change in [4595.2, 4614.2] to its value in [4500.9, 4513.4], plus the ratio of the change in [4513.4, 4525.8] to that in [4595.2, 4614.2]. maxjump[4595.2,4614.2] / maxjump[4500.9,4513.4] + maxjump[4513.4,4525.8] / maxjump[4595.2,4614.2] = 1.3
